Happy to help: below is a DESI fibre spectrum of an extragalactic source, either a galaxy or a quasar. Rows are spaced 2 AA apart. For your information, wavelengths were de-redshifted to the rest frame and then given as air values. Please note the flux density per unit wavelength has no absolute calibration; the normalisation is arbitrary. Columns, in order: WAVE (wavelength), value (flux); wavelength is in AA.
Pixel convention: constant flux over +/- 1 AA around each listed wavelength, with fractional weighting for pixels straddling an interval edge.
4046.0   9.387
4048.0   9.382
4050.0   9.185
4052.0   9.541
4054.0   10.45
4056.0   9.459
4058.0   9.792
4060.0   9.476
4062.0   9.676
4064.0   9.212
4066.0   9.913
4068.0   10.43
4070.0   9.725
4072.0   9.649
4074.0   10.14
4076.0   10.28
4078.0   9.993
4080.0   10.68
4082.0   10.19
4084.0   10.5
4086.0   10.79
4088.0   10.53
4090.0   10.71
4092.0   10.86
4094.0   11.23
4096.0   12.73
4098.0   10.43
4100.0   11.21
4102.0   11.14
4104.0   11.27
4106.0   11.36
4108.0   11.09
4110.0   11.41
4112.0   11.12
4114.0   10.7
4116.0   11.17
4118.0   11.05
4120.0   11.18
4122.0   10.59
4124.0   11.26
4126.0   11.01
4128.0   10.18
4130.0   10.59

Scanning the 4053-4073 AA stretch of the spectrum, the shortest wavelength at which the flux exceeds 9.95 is 4054.0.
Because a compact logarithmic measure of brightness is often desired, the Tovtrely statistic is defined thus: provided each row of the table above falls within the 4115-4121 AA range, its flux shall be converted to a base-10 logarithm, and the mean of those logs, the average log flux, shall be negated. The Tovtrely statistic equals -1.05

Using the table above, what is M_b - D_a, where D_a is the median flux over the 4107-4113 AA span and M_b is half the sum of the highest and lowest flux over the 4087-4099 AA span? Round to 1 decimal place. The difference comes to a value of 0.5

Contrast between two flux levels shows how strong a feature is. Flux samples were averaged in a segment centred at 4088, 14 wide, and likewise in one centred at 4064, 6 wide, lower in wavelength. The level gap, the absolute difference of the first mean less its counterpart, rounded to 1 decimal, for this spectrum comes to 1.1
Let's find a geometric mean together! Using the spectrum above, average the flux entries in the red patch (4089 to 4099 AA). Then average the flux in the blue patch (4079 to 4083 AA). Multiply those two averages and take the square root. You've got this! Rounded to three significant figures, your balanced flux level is 10.8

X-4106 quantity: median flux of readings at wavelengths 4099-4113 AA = 11.2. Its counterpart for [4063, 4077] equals 9.9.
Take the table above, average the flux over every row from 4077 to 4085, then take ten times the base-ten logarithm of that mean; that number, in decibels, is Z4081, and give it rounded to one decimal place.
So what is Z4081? 10.1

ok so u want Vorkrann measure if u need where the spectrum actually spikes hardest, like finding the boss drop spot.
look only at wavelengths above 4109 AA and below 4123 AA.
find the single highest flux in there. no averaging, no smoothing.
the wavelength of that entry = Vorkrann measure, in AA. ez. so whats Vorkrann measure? 4110.0 AA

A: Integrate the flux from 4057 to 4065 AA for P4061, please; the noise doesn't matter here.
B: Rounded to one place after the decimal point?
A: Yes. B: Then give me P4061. 76.3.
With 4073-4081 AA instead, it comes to 82.2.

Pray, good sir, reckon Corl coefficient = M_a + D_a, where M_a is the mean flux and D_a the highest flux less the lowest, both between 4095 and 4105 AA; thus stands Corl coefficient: 13.7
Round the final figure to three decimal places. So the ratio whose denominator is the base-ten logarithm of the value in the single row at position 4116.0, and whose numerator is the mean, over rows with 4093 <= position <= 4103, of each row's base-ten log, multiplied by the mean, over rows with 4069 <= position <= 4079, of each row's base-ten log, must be 1.004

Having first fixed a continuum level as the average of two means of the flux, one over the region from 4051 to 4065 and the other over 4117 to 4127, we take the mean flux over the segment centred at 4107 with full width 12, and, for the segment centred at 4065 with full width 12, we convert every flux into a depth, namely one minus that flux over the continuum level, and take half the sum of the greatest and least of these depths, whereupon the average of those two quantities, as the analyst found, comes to 5.64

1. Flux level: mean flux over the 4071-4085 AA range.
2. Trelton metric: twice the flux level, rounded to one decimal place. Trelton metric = 20.4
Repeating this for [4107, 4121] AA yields 22.2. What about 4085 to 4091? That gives 21.4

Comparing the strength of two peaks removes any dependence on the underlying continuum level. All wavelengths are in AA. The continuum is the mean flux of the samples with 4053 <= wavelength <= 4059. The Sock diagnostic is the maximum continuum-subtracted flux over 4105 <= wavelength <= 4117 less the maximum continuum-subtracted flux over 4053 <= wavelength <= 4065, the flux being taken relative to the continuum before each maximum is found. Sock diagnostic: 1.0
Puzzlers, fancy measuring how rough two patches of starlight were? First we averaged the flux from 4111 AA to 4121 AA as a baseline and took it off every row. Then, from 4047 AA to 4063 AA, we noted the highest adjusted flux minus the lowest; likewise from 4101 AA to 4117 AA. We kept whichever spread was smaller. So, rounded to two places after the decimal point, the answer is 0.71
